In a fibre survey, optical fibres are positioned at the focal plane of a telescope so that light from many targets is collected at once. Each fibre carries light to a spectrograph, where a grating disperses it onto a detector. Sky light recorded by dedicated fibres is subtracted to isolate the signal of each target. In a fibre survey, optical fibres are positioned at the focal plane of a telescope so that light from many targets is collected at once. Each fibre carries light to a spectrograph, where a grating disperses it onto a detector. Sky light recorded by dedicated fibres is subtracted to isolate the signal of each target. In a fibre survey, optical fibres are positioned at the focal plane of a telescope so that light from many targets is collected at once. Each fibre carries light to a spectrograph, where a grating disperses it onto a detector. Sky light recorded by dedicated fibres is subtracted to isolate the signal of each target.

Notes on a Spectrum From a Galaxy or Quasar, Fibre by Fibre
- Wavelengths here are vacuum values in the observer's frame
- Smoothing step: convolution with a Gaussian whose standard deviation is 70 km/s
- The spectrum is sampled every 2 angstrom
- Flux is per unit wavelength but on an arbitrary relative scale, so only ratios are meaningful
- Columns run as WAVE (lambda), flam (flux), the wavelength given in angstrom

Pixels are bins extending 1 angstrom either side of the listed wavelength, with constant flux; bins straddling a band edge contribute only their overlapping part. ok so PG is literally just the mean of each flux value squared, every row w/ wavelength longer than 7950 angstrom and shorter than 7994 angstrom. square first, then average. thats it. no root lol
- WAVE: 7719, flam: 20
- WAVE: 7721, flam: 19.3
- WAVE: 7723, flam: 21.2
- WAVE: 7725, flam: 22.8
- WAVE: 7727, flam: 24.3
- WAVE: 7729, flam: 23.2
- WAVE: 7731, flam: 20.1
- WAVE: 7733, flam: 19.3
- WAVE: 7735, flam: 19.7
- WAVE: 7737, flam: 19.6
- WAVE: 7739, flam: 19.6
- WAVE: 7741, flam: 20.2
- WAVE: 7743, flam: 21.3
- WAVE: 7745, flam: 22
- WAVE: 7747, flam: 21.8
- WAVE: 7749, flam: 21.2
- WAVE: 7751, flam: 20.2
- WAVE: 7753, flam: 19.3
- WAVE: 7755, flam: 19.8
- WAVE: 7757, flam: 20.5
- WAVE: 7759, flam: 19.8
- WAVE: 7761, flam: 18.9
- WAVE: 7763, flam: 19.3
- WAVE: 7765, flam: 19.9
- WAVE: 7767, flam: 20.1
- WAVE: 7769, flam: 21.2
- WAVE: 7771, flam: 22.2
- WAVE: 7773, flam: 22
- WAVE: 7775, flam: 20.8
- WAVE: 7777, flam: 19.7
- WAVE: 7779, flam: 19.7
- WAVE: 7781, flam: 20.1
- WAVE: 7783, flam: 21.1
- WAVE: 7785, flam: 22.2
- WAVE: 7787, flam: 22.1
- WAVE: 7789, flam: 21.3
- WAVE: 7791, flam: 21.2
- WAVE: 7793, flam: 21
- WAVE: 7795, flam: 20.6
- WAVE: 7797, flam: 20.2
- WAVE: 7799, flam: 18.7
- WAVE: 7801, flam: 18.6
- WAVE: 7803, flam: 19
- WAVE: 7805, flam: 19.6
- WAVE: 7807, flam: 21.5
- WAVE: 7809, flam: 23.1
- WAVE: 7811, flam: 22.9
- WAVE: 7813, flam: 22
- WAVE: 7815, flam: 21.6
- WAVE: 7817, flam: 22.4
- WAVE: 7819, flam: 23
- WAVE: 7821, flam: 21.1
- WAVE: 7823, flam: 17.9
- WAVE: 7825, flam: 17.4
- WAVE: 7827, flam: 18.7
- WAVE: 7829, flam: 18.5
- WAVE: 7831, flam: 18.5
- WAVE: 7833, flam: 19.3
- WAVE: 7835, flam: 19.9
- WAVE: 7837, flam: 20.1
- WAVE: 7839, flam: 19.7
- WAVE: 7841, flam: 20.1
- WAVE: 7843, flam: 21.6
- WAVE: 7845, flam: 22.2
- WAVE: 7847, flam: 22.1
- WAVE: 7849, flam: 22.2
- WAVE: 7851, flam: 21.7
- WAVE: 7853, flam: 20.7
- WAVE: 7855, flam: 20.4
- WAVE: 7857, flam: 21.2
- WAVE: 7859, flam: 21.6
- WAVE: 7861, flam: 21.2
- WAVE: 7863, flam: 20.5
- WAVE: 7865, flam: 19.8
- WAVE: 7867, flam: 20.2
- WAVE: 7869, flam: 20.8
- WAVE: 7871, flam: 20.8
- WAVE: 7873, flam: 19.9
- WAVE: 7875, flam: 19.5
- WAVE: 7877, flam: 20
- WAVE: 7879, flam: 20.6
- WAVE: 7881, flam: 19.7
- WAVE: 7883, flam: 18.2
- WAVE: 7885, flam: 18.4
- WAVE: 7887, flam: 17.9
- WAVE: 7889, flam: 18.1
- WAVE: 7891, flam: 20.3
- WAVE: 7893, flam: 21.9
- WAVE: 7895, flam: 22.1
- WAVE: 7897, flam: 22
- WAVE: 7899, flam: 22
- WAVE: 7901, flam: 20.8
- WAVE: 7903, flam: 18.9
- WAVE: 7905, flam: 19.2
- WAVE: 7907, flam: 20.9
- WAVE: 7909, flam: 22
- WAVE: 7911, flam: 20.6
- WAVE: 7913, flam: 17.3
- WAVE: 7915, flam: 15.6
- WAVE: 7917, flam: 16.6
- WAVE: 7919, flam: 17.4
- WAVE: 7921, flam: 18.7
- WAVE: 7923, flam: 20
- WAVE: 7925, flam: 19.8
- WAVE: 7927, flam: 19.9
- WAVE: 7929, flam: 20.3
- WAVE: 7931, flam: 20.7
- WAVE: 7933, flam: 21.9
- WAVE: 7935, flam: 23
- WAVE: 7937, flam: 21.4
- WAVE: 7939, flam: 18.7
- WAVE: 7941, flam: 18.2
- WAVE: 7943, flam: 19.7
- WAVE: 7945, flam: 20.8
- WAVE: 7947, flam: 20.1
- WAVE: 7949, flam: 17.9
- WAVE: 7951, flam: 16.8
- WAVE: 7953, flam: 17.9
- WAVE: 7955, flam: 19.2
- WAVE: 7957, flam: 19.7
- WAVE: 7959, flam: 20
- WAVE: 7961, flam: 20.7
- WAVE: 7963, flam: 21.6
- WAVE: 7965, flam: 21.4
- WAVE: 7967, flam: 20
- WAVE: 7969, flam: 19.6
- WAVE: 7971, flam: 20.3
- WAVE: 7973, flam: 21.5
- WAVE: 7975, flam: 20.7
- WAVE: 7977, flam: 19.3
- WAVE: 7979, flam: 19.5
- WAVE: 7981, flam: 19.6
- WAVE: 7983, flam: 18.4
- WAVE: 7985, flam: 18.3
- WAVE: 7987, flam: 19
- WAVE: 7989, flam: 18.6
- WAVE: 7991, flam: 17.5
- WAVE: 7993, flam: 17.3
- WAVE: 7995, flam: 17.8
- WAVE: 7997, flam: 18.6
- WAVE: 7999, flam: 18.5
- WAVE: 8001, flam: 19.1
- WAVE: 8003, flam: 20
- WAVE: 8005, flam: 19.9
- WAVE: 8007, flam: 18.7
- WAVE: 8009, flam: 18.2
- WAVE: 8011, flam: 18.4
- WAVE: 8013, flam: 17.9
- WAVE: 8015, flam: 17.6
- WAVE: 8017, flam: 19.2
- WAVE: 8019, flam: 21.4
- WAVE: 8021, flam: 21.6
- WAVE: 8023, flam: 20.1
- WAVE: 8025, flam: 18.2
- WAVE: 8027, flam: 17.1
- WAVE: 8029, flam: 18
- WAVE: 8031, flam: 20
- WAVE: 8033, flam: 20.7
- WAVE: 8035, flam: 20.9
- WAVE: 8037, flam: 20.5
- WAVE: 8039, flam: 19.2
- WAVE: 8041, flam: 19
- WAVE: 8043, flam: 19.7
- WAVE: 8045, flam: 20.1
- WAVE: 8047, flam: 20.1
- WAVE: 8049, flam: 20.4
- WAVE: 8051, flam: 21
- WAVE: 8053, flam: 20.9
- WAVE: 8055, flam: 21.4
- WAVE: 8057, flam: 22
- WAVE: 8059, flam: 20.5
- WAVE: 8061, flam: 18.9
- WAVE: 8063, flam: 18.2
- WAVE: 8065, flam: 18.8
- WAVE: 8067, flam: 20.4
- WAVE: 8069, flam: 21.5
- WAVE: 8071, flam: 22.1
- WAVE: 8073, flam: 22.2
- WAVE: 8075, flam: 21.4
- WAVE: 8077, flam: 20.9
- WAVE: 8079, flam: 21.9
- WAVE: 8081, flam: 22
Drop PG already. 378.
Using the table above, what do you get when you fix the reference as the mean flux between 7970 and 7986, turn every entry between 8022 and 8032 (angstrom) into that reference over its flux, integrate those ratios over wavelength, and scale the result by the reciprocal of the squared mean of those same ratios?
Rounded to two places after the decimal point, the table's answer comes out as 9.44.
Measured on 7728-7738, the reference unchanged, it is 10.30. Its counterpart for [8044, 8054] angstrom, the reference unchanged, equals 10.40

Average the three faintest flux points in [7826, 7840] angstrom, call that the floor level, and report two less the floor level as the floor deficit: -16.6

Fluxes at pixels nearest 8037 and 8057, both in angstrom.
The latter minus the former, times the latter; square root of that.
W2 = 5.7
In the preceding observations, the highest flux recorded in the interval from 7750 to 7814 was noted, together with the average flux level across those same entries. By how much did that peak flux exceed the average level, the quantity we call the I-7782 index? 2.5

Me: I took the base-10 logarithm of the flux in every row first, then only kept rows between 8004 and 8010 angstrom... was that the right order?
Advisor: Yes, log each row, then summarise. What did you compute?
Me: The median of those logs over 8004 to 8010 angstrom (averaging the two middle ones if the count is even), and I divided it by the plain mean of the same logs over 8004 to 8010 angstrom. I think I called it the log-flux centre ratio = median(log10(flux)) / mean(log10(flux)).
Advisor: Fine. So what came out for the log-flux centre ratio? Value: 0.9960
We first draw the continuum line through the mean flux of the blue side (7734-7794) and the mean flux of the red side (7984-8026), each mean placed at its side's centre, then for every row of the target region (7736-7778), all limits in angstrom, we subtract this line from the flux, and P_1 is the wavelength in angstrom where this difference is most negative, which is 7761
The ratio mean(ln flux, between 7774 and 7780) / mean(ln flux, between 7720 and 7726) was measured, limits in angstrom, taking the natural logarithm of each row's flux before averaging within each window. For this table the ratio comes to 0.984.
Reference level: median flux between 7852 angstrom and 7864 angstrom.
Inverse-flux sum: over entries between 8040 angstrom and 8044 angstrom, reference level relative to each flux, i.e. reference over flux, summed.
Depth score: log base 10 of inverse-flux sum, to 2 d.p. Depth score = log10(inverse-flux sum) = 0.34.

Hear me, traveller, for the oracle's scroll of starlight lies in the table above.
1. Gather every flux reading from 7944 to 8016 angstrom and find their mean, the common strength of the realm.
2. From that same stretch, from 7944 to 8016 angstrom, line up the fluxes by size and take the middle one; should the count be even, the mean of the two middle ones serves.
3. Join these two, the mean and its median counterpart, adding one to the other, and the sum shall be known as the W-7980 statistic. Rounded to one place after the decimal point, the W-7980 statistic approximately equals 38.3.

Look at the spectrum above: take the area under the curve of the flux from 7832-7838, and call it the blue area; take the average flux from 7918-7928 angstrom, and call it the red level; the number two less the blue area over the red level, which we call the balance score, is -4.2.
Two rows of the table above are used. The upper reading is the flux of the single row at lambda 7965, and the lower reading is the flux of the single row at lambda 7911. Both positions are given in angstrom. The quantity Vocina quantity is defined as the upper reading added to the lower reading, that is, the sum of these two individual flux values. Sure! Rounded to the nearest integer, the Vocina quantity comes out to 42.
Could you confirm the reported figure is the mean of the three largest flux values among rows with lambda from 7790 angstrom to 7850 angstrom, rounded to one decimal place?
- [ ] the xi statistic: 23.0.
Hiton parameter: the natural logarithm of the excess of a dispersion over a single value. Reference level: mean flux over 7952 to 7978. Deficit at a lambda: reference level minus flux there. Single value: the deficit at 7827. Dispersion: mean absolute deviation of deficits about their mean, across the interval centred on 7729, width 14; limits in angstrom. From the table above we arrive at -1.6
